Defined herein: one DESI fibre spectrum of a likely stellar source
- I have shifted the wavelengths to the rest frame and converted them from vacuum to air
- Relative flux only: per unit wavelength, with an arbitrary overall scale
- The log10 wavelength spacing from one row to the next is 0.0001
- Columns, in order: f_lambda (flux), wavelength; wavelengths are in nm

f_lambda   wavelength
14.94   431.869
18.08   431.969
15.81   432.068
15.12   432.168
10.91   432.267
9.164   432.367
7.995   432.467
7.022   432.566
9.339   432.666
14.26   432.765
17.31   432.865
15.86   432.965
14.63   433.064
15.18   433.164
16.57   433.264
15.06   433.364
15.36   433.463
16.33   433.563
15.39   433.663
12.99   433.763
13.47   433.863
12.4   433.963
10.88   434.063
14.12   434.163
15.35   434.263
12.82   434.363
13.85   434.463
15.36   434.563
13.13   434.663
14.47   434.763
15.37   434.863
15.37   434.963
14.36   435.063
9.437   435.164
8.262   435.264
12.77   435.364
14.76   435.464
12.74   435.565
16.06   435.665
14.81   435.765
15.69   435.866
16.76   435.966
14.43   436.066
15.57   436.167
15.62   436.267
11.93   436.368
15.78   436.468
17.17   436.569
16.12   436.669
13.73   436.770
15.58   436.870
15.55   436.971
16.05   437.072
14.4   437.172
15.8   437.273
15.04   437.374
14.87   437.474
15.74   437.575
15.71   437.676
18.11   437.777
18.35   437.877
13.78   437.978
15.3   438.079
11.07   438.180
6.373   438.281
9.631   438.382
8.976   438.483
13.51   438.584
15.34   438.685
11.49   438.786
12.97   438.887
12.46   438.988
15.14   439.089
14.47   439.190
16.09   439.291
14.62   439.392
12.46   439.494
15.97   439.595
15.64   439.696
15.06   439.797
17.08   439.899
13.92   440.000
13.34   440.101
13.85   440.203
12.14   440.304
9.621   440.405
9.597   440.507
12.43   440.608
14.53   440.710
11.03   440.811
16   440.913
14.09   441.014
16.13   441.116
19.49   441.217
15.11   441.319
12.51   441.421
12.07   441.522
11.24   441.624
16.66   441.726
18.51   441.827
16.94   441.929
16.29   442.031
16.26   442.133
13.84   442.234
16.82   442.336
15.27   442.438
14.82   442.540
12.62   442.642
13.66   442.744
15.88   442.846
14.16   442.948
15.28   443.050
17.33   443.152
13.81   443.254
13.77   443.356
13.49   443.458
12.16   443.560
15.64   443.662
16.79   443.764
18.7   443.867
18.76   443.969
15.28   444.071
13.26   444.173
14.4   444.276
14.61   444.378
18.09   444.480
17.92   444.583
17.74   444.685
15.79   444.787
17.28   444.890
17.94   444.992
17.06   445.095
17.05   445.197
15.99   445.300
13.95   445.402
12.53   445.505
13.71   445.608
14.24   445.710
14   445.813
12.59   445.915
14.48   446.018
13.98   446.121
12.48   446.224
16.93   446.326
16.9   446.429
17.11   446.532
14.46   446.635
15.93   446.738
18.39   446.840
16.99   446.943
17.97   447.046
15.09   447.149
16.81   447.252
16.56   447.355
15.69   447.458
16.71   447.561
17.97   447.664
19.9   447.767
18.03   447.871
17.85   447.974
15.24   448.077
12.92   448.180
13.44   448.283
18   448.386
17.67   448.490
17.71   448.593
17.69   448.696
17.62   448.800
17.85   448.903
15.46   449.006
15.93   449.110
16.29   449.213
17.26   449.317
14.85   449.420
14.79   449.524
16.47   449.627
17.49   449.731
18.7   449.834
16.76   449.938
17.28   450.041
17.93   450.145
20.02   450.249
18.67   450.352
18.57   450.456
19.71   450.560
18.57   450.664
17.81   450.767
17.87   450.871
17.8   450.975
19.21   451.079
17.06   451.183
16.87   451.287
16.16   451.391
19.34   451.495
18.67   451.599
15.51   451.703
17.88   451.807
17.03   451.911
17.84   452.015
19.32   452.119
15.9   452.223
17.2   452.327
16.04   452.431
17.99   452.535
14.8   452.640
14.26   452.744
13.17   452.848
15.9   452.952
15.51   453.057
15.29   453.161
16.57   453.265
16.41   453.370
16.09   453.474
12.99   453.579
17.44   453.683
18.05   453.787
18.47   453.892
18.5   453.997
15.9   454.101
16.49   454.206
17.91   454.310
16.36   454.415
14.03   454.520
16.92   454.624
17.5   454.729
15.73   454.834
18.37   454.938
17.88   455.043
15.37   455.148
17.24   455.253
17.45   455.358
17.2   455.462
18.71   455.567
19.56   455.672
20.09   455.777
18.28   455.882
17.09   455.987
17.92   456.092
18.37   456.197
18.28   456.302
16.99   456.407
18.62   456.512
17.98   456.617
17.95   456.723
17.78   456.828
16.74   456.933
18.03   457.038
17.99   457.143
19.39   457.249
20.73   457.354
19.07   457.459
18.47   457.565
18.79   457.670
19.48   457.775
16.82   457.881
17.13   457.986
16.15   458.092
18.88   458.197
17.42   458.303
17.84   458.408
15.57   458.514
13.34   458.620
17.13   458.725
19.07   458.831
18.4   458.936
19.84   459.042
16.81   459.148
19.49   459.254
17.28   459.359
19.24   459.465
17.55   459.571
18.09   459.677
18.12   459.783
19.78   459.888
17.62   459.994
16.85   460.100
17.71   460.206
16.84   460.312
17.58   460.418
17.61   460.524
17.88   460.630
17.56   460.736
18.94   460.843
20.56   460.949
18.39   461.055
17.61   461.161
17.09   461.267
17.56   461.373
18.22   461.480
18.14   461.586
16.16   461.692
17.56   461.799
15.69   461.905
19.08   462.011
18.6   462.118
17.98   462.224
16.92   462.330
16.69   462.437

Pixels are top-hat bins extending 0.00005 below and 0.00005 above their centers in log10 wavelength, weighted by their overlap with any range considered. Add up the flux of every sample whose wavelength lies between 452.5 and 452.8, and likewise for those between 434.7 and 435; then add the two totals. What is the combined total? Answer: 92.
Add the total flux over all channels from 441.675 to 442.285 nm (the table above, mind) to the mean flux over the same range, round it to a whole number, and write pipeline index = 115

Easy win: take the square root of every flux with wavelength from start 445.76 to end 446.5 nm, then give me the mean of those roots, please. 3.8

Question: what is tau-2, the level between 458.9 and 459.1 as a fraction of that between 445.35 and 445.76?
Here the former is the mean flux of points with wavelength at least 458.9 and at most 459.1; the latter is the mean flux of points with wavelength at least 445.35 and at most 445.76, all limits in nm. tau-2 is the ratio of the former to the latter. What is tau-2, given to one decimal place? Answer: 1.4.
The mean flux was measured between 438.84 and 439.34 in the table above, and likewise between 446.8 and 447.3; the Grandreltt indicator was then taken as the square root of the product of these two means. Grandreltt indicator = 15.6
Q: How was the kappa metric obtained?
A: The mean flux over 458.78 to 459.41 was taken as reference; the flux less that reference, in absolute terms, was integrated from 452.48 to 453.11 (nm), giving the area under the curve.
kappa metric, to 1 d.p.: 2.0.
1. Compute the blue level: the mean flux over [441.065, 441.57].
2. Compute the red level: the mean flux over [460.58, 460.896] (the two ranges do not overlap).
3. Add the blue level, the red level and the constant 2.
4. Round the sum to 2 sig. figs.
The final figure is 35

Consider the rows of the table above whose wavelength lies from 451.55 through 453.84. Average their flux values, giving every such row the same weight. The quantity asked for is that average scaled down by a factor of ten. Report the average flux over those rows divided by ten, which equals 1.64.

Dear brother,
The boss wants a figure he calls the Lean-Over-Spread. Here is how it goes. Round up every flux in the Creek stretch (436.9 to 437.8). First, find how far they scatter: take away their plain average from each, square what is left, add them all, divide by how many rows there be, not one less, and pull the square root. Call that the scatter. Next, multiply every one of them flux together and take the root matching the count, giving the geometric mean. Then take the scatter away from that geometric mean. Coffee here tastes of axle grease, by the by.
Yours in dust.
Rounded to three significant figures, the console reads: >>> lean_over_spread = 14.7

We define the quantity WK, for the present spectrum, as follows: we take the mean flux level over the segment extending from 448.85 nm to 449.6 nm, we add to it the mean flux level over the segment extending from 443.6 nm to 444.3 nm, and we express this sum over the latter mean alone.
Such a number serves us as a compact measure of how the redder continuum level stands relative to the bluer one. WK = 2.00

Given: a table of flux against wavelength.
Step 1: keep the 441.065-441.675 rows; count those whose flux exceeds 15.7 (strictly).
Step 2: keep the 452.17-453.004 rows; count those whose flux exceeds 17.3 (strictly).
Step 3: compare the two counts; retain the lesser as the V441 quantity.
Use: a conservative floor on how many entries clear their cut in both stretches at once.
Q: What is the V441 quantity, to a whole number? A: 1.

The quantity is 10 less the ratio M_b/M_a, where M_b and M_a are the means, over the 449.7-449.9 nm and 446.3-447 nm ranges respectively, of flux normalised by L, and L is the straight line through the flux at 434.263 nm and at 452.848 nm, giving 8.89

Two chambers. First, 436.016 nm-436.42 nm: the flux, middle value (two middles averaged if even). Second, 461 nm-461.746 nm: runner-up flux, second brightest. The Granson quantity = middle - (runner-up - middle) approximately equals 11.8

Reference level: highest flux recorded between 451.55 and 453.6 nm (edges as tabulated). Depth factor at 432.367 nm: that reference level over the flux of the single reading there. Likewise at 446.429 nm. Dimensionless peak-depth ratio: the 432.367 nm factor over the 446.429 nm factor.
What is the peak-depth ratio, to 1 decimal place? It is 1.8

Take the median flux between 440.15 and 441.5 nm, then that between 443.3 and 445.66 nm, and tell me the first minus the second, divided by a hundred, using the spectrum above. -0.019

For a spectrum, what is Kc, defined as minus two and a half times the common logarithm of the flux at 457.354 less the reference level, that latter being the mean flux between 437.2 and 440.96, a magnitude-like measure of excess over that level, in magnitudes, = -2.1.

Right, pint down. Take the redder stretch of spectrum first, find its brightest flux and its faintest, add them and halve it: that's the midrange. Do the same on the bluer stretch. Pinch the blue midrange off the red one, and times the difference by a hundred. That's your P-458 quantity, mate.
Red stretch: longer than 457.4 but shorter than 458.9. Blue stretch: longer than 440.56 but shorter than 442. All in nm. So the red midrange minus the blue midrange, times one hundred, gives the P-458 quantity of 115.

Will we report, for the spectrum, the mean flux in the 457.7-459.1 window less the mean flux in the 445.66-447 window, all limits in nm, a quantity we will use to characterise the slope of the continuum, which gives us 2.2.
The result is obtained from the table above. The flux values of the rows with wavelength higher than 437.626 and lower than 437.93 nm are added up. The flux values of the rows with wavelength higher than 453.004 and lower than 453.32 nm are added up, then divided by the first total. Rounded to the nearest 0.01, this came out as 0.91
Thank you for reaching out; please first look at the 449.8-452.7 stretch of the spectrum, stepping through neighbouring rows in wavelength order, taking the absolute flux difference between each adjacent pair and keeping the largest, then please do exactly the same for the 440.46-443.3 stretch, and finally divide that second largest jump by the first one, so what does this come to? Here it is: 1.58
